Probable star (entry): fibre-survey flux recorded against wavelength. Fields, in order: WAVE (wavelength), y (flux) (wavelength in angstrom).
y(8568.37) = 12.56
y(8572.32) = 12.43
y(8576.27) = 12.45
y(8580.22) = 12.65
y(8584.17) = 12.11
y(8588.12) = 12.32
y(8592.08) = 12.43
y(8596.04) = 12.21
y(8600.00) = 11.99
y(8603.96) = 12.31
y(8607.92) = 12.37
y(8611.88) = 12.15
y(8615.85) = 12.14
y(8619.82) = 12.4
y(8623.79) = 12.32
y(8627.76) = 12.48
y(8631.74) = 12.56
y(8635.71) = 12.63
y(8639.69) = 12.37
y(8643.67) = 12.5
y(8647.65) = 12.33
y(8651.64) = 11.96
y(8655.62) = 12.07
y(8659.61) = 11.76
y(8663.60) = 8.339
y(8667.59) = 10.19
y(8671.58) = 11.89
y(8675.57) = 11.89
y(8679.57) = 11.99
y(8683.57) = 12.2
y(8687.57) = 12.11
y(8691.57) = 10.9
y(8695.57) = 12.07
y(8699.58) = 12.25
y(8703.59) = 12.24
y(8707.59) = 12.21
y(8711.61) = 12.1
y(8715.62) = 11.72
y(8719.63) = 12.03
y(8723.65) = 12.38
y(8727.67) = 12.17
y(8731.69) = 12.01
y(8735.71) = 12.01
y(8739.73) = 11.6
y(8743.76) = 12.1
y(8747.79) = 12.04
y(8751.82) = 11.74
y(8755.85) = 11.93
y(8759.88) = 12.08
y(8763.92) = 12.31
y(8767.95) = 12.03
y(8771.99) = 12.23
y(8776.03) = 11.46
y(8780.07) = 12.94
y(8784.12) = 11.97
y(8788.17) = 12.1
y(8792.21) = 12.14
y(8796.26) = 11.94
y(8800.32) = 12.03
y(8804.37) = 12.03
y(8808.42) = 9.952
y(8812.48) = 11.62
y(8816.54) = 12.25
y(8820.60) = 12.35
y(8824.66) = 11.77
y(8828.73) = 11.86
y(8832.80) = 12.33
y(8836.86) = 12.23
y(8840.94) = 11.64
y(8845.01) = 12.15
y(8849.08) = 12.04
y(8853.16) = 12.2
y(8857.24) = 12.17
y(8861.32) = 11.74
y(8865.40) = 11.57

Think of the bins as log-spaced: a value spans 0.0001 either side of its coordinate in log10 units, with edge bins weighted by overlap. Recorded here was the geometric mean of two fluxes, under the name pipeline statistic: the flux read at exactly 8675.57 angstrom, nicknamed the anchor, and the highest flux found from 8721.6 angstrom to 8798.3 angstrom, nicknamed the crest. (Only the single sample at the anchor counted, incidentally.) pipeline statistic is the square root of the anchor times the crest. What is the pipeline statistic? 12.4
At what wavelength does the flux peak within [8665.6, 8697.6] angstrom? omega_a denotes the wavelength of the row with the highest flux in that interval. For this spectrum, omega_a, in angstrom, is 8683.57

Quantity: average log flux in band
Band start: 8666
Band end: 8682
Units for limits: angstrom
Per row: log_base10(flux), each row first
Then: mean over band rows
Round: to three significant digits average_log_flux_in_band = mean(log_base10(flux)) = 1.06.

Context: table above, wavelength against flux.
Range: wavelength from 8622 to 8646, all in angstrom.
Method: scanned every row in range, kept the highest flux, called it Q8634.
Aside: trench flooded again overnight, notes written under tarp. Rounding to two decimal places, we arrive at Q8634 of 12.63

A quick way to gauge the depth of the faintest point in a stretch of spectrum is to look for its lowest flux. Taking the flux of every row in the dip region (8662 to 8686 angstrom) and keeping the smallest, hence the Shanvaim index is 8.339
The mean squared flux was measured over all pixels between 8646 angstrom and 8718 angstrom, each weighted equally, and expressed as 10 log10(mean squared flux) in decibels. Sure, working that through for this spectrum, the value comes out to 21.38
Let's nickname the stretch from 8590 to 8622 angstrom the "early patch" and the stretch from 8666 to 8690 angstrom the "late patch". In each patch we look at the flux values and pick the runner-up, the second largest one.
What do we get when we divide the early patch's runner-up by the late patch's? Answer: 1.02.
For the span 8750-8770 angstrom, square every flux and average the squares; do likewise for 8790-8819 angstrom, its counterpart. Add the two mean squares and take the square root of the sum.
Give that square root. 16.8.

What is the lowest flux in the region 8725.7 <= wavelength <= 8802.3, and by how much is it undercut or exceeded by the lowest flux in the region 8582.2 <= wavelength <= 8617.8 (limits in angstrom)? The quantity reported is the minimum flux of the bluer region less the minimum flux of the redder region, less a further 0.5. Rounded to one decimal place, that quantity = 0.0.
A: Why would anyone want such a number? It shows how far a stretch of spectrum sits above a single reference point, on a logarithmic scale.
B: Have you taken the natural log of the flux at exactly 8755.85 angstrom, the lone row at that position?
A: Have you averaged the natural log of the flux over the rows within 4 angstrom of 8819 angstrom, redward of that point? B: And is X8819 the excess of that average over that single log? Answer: 0.03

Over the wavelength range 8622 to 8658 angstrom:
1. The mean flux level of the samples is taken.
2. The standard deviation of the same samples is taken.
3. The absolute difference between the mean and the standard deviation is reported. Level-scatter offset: 12.1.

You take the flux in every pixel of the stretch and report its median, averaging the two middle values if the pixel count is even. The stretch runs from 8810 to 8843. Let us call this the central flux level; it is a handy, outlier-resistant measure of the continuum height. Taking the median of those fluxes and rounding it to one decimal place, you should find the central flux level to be 12.0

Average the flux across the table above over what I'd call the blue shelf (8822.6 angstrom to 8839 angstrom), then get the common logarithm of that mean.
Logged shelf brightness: 1.08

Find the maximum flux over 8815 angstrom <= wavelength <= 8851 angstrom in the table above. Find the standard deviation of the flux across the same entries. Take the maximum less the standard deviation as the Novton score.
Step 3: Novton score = 12.1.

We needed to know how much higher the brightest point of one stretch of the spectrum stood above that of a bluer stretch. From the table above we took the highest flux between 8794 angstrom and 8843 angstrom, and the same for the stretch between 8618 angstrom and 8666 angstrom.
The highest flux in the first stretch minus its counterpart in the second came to -0.3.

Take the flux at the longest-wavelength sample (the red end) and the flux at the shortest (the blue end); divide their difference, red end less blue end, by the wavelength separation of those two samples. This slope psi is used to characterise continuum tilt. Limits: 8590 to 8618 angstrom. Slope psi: -0.012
